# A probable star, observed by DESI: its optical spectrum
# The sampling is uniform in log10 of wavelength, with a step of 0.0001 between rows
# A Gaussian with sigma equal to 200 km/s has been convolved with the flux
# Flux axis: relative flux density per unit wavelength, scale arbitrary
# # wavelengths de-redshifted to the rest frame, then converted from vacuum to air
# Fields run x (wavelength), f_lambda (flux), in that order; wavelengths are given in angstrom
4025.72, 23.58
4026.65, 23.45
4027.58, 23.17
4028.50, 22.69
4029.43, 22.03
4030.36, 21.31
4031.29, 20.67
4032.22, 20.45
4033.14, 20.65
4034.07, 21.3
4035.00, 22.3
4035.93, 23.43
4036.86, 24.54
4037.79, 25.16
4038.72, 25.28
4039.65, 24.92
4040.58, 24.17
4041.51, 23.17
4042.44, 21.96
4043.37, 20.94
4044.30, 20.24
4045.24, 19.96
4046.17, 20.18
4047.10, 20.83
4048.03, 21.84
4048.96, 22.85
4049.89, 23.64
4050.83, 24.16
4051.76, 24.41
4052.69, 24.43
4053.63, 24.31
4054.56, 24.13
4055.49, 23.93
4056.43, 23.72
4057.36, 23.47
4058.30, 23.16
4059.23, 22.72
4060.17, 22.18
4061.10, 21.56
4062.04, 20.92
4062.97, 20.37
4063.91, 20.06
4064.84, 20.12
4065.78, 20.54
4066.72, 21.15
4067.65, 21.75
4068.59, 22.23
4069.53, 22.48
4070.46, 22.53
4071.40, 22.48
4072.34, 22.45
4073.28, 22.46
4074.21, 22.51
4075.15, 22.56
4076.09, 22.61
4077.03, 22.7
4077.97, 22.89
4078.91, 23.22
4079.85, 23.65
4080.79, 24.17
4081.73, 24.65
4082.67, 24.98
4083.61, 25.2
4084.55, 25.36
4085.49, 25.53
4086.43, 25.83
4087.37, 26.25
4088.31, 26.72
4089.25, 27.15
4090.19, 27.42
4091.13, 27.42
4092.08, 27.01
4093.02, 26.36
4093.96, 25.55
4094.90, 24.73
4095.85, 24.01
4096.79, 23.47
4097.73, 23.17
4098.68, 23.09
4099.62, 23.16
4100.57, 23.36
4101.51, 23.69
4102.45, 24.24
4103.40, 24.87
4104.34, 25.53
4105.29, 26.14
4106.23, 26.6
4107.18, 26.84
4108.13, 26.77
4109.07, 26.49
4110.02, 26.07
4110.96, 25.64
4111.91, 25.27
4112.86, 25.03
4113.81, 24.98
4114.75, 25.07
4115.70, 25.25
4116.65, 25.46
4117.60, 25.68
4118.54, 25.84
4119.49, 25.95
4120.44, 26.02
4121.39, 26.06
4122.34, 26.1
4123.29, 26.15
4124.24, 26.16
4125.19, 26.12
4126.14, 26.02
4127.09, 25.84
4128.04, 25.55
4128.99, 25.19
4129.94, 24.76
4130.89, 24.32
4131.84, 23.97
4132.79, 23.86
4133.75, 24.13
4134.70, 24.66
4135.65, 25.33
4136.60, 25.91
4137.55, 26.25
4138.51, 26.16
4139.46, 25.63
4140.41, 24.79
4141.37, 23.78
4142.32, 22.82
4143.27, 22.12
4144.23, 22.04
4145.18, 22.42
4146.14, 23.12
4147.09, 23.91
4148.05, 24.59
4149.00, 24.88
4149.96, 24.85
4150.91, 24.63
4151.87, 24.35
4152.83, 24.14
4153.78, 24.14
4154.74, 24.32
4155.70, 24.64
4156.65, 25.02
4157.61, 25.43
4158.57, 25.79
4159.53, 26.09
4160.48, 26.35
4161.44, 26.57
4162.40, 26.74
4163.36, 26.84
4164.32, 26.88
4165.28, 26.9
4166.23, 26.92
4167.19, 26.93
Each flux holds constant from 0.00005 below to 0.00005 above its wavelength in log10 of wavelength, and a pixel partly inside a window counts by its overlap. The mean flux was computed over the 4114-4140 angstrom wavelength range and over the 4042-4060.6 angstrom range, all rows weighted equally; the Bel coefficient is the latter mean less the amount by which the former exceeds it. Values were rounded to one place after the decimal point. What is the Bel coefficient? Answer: 19.8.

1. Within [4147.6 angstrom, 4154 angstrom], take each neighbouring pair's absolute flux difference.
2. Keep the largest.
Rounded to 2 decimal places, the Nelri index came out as 0.29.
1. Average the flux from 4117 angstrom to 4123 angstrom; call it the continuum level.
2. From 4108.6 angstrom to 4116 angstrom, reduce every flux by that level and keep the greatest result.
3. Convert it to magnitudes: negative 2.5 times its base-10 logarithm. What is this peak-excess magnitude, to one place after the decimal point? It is 0.7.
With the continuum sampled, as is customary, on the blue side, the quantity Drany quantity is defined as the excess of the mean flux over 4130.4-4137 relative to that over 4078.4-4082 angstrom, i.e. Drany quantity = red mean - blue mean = 1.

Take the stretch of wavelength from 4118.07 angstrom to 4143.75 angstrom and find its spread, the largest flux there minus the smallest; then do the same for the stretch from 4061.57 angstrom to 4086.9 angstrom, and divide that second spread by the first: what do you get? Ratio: 1.4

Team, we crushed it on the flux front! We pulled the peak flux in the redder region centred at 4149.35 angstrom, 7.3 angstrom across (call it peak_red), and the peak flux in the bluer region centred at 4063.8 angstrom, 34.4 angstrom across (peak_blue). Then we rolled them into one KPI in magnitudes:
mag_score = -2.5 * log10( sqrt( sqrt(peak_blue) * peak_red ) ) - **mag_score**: -2.61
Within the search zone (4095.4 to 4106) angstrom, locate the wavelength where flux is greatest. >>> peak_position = 4105.29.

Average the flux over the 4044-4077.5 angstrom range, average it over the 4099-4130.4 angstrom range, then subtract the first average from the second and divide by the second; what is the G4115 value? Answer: 0.127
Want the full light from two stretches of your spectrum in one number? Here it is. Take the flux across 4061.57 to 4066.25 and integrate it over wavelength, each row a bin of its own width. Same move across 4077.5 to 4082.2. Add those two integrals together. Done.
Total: 207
